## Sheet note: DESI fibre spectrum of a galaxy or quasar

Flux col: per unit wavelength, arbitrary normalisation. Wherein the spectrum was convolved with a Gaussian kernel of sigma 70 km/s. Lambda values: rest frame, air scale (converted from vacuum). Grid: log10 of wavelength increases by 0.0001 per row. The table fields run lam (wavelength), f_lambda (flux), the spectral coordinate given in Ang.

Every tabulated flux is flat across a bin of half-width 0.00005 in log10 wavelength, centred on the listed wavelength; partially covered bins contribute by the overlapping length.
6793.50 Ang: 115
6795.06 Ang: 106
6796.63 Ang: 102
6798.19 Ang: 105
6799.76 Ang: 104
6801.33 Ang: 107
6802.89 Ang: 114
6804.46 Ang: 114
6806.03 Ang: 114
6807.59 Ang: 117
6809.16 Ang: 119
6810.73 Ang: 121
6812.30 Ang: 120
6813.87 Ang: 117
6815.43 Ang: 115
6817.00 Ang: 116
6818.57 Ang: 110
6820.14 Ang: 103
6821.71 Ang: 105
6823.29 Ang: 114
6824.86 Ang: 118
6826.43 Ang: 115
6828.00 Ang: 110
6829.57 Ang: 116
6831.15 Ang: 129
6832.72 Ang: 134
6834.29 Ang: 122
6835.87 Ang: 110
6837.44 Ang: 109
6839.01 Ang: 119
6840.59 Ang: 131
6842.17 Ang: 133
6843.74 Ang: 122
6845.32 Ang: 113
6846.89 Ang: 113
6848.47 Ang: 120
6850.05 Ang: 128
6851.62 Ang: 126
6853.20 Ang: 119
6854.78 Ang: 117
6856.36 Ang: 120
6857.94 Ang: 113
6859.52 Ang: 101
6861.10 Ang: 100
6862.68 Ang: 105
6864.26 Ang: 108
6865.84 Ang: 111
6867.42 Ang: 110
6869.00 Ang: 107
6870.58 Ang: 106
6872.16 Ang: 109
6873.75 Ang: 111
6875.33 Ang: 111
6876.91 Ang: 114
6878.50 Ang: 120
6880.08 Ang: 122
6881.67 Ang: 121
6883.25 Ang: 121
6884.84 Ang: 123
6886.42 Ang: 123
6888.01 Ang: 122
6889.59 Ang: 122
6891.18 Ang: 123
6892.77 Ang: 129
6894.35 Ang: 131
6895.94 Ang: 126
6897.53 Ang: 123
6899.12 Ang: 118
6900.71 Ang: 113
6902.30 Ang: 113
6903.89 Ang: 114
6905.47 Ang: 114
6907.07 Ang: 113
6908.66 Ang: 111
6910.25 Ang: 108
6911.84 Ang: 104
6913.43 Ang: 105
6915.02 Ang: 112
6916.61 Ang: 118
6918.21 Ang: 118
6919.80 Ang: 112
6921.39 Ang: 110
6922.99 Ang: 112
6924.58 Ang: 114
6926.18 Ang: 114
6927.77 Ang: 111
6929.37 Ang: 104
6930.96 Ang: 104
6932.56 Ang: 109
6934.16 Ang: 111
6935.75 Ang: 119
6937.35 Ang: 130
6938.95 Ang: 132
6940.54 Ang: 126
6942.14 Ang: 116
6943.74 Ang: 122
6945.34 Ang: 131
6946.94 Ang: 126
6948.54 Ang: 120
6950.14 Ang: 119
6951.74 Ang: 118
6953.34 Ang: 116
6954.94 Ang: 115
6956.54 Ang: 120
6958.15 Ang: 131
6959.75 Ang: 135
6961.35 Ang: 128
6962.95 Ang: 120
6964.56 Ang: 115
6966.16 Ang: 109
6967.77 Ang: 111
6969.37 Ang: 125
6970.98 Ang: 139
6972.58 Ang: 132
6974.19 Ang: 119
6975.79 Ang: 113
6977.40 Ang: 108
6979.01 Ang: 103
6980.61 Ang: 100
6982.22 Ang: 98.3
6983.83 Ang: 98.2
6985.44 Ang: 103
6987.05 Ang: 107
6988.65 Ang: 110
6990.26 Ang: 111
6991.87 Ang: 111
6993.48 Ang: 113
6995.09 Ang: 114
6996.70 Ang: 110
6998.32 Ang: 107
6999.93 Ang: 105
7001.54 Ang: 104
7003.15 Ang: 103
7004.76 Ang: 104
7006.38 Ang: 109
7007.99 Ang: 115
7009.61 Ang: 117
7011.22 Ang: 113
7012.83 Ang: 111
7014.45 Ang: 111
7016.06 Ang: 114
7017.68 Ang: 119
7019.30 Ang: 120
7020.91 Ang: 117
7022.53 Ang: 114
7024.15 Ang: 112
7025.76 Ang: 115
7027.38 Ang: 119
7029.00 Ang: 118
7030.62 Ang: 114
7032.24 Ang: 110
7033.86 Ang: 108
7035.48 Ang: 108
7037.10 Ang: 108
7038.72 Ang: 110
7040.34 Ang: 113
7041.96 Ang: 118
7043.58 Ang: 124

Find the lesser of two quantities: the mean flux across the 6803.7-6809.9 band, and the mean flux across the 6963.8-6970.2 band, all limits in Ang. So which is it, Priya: 115.0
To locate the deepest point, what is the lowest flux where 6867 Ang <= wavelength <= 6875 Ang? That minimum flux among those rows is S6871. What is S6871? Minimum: 106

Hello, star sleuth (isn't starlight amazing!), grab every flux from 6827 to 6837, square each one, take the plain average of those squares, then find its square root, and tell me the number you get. 121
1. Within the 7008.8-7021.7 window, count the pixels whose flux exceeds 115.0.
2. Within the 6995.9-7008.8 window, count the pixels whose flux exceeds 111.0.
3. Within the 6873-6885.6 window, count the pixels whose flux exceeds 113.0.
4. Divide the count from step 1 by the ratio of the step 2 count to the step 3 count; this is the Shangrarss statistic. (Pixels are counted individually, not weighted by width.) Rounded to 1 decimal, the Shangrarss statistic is 24.0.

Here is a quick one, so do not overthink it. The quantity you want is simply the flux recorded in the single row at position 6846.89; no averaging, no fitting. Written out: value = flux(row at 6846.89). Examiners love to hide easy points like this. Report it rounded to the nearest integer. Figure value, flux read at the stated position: 113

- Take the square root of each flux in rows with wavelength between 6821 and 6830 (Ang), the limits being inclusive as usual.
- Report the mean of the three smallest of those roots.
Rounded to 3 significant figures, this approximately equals 10.5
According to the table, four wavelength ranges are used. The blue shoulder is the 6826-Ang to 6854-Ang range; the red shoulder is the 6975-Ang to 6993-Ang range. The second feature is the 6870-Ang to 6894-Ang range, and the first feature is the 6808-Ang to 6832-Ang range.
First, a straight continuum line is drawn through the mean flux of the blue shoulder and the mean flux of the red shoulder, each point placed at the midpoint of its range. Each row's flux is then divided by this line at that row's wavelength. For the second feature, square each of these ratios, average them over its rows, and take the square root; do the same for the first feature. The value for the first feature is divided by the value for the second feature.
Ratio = 0.922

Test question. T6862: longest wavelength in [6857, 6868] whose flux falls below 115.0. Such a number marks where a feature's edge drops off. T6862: 6867.42 Ang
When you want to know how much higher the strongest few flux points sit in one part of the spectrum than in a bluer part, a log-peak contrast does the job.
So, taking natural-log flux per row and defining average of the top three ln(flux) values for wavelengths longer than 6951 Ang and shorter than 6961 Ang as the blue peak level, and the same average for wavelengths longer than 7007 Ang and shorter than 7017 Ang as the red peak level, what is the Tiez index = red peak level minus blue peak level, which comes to -0.11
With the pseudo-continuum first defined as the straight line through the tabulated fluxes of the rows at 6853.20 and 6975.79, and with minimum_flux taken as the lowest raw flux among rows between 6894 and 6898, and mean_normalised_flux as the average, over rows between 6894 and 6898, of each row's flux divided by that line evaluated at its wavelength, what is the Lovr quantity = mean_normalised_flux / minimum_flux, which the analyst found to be 0.0088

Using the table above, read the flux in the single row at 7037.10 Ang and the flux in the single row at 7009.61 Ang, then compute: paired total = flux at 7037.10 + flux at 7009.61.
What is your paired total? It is 225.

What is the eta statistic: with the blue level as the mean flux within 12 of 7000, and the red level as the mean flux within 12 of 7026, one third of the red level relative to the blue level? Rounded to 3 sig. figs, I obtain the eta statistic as 0.346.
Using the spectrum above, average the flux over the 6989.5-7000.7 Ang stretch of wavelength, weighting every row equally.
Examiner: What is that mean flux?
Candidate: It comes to 110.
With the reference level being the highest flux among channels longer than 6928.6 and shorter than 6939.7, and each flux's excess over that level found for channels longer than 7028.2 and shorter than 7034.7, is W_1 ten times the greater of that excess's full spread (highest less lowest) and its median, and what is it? 100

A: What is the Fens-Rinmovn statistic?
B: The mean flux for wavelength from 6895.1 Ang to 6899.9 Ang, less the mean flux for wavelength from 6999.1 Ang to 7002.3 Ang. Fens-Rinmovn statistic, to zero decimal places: 18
